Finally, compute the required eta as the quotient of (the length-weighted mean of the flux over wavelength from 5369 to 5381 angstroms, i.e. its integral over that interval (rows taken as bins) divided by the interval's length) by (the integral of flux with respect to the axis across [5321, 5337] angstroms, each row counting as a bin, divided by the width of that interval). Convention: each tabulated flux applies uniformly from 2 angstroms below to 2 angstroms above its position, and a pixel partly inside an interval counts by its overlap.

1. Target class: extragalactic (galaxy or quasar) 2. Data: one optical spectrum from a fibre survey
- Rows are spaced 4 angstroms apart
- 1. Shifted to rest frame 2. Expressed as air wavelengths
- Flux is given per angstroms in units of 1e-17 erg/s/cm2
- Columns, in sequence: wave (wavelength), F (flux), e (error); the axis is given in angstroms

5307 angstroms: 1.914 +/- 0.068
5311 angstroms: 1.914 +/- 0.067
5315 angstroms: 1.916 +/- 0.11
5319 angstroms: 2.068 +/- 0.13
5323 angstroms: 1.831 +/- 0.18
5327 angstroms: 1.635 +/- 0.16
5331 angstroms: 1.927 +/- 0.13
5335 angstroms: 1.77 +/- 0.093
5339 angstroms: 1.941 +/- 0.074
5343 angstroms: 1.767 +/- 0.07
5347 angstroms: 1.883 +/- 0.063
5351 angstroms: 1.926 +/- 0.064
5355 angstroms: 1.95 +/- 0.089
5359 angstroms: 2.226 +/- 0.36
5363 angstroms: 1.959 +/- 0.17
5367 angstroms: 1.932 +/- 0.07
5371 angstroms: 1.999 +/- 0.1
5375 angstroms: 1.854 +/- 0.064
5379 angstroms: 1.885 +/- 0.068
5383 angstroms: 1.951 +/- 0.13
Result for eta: 1.07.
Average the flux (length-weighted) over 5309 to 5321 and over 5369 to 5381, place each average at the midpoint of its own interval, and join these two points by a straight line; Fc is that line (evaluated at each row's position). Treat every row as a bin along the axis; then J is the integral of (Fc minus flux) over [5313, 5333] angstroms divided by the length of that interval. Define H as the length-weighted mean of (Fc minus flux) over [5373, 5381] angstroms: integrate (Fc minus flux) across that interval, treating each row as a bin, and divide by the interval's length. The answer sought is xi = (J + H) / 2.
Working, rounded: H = 0.04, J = 0.08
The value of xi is 0.062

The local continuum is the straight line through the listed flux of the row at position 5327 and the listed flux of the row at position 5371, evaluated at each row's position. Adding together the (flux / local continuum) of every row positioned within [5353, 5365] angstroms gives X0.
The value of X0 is 3.23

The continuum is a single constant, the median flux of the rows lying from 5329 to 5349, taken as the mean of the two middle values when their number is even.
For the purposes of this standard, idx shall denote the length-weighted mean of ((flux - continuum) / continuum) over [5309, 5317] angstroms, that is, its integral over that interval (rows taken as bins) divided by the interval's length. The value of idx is 0.017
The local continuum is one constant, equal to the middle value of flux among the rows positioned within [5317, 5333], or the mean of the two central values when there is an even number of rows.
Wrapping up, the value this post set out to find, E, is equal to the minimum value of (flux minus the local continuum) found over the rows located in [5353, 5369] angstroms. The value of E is 0.05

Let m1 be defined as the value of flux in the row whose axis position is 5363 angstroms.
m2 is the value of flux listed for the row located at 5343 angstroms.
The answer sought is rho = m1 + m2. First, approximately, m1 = 1.959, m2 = 1.767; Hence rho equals 3.73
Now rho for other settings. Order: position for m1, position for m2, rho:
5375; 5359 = 4.08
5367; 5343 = 3.70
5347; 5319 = 3.95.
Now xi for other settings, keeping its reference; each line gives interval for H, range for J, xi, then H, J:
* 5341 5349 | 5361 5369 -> 0.045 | 0.11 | -0.02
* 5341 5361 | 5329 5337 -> 0.043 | -0.02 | 0.10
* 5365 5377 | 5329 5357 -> 0.024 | -0.01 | 0.06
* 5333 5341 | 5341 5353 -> 0.085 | 0.09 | 0.08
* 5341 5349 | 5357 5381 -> 0.028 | 0.11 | -0.06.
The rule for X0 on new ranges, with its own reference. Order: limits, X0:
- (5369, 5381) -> 2.83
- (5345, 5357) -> 3.14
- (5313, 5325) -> 3.71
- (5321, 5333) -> 3.30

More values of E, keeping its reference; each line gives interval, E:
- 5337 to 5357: -0.11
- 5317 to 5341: -0.24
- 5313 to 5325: -0.05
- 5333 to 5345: -0.11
